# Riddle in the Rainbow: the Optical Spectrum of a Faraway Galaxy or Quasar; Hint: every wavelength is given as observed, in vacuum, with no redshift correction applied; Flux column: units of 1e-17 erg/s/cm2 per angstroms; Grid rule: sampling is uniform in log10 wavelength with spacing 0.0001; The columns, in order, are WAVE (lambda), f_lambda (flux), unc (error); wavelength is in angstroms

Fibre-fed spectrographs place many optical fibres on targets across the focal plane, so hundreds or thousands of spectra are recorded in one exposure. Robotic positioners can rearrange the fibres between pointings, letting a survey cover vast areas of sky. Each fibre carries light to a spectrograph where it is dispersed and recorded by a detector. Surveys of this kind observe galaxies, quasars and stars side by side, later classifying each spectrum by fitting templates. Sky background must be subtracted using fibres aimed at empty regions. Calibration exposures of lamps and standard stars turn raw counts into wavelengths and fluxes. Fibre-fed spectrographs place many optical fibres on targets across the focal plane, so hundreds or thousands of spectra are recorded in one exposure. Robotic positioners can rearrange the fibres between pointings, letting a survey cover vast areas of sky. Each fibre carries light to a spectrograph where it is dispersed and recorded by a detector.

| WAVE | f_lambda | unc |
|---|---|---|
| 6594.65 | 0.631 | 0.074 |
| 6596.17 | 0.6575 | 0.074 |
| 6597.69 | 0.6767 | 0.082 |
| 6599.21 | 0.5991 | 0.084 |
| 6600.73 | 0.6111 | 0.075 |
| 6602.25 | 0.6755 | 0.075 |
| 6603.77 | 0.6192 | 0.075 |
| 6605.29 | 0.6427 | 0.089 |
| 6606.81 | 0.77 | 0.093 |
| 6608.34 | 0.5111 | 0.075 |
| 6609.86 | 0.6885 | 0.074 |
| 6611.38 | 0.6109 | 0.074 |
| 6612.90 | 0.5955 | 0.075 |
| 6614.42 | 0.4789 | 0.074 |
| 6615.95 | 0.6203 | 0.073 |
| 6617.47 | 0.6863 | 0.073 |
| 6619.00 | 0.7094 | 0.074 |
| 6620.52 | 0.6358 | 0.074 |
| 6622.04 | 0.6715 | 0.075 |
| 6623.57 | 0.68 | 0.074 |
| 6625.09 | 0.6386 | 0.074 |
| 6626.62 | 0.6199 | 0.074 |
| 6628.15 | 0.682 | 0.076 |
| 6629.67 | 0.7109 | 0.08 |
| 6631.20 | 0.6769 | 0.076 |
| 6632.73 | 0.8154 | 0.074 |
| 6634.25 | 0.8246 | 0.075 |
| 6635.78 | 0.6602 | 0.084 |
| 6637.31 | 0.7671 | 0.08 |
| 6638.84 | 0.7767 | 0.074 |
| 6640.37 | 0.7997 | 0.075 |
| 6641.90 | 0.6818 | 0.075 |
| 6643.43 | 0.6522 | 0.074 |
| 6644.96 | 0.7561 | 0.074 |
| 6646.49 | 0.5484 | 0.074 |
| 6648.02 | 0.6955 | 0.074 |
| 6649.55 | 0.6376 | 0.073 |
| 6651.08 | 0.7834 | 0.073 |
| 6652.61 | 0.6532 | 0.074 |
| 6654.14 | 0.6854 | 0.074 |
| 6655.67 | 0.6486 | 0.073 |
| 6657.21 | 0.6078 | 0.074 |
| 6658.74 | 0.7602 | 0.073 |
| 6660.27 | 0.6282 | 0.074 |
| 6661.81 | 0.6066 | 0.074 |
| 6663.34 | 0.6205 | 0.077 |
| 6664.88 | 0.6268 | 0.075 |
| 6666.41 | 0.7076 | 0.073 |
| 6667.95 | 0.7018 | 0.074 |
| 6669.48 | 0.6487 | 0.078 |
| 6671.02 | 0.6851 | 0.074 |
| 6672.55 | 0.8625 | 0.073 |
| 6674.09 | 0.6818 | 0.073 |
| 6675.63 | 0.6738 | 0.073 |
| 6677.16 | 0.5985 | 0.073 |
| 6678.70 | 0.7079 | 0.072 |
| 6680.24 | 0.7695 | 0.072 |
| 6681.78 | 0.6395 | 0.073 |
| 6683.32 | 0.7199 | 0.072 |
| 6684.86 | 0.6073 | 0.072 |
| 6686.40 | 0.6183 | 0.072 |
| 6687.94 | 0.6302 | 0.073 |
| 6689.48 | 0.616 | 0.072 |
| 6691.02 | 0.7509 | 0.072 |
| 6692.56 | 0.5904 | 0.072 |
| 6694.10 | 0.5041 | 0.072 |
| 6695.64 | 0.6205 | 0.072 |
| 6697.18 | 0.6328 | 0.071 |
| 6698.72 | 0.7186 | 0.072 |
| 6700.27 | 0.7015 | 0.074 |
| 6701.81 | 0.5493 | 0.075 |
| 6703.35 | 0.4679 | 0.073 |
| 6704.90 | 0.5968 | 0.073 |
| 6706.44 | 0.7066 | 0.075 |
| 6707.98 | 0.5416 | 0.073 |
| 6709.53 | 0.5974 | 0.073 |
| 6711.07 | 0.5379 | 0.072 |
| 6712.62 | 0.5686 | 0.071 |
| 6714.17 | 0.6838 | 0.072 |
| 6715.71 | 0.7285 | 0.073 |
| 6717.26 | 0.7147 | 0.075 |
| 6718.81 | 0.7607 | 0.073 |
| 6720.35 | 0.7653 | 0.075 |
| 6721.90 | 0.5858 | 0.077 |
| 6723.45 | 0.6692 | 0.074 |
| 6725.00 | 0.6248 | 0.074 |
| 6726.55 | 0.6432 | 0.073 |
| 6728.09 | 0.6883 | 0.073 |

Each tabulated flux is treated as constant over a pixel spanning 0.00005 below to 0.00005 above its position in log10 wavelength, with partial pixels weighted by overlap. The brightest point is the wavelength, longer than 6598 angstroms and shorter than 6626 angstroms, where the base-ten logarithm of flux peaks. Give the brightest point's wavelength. 6606.81 angstroms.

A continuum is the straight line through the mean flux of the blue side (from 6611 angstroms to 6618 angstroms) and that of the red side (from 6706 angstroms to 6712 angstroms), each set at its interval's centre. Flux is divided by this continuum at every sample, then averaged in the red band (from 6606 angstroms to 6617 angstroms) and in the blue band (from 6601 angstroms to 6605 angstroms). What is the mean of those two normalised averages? 1.05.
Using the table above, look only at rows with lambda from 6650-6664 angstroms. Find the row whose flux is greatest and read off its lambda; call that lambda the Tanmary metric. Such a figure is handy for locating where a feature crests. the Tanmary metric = 6651.08 angstroms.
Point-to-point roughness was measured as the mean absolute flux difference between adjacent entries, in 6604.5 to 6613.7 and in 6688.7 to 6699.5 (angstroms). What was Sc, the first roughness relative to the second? 1.32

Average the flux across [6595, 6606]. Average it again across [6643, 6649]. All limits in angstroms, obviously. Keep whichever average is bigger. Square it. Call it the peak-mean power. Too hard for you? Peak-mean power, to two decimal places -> 0.44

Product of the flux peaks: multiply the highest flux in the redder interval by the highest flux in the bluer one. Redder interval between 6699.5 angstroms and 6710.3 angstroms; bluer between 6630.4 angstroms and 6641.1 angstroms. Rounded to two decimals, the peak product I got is 0.58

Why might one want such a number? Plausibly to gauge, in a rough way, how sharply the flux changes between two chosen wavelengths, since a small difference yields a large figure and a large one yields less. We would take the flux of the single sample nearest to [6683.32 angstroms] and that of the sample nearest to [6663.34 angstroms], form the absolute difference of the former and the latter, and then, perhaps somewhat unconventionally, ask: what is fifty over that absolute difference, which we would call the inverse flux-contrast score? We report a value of 503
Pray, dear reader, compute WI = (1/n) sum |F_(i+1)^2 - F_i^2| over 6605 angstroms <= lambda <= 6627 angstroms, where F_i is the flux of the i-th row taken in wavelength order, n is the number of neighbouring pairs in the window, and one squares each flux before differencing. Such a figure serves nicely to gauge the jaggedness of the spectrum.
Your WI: 0.106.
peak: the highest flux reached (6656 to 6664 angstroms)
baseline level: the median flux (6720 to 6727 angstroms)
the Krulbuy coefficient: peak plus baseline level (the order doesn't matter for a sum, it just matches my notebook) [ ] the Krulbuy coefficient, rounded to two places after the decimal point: 1.40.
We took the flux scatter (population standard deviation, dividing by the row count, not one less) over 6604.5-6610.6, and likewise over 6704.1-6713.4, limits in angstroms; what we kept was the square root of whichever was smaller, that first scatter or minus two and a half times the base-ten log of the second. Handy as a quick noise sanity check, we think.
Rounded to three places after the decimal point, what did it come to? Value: 0.306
